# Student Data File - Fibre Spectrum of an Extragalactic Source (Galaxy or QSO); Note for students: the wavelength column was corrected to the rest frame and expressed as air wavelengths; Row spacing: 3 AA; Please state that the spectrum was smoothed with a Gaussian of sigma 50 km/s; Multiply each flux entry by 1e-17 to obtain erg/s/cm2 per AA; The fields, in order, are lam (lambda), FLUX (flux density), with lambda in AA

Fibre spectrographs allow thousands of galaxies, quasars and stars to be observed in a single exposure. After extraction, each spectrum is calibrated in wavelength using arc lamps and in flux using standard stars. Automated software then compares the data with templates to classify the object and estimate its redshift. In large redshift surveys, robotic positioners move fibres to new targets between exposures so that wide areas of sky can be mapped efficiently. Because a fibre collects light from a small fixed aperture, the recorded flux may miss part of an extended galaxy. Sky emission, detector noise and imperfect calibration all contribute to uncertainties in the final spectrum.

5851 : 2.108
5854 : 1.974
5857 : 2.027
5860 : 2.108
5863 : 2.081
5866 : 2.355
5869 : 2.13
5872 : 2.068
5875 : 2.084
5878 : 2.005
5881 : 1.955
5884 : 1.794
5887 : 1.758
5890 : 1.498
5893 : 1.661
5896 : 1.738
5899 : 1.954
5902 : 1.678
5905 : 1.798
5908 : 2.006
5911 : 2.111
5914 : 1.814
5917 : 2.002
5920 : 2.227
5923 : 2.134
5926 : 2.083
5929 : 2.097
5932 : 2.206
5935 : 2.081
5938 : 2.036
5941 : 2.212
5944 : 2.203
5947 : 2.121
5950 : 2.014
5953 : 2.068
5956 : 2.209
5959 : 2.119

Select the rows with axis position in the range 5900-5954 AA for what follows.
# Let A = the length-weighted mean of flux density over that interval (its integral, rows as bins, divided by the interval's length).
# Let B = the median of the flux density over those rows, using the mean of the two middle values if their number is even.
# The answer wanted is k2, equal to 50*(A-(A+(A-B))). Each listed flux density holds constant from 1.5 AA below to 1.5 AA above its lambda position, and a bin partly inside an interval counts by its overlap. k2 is 1.7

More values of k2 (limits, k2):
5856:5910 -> 2.6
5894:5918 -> 0.2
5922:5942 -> -1.1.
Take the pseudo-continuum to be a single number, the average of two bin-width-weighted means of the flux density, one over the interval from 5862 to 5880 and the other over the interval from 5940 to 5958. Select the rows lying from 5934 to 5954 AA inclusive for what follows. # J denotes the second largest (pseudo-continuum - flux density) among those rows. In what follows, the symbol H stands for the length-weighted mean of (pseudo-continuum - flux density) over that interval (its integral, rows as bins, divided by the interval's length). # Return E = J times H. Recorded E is 0.002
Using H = 0.020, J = 0.09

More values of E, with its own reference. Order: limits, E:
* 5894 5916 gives 0.100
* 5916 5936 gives 0.000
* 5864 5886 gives 0.013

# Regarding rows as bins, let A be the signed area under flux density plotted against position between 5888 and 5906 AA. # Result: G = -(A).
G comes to -31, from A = 31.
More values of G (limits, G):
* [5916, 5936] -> -42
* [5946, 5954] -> -17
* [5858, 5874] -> -34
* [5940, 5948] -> -17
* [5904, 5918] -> -27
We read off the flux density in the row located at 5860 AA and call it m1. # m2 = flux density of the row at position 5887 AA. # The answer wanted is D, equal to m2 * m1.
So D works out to 3.7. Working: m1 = 2.108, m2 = 1.758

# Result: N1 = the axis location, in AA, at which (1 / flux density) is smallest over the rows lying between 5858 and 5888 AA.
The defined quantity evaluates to 5866 AA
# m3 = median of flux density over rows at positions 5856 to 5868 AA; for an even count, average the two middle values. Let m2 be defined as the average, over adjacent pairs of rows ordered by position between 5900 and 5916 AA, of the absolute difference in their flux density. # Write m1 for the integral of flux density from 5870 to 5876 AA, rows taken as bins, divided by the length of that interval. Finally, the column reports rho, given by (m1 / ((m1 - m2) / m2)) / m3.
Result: 0.096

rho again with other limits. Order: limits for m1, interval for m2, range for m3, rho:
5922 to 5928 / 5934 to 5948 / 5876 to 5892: 0.045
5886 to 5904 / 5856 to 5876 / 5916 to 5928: 0.058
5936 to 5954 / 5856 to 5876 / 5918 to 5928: 0.057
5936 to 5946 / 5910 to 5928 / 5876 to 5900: 0.104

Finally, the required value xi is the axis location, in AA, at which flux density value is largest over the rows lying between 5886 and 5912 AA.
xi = 5911 AA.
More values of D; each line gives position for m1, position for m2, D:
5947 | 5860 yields 4.5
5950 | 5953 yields 4.2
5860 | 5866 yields 5.0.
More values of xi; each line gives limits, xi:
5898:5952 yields 5920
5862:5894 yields 5866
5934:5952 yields 5941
